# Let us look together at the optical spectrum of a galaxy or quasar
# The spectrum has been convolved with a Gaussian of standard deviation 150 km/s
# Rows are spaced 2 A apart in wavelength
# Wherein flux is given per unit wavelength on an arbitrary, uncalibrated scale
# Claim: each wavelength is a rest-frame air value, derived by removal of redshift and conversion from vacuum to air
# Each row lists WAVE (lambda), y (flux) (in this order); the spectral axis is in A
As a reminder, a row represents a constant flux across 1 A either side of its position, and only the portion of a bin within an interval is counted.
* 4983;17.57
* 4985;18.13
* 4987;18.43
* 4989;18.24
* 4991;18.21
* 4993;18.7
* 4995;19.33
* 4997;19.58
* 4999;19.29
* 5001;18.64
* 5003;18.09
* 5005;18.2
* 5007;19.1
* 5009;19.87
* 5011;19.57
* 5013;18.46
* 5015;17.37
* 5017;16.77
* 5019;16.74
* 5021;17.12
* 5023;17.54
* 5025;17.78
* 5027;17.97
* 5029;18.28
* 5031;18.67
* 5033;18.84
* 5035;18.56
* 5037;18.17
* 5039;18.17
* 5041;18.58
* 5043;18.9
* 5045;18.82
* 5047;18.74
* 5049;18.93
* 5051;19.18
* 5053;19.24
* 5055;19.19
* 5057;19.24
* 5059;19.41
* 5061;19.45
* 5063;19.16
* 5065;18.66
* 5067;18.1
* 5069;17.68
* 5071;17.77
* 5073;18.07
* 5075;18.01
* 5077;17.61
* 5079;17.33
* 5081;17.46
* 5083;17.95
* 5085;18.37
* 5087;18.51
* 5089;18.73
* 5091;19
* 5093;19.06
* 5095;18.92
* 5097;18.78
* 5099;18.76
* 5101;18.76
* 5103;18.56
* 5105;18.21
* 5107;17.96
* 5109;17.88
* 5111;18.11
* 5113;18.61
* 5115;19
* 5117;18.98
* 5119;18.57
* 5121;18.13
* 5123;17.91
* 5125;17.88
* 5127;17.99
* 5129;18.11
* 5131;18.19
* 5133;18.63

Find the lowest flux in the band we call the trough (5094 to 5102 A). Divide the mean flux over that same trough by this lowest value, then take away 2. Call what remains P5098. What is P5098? -0.998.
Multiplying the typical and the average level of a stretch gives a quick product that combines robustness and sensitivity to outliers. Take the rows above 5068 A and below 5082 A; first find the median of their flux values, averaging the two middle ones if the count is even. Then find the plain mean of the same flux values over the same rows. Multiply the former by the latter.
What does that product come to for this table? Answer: 313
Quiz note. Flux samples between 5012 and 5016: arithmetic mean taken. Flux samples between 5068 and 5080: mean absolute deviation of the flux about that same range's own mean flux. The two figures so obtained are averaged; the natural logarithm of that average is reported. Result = 2.204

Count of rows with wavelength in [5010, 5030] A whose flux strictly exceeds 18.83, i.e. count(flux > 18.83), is 1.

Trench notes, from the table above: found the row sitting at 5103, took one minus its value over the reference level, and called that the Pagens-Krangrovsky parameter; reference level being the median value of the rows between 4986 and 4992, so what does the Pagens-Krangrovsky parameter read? -0.018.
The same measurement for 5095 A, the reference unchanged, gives -0.037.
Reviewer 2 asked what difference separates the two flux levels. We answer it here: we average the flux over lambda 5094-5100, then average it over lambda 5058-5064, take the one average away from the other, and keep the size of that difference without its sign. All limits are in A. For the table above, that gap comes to 0.5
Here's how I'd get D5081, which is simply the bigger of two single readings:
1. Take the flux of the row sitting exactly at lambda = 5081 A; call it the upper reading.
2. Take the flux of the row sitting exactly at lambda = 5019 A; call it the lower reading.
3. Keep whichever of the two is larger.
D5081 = 17.5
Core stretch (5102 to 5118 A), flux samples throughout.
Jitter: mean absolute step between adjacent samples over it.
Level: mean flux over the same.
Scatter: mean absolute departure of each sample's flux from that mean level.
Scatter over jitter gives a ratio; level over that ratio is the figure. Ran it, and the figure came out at 12.8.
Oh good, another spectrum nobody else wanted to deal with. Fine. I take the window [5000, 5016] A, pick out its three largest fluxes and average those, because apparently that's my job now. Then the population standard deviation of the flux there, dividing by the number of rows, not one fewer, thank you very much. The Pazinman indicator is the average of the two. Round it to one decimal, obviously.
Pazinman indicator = 10.1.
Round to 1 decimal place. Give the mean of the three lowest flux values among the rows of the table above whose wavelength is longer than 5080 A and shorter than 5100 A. 17.9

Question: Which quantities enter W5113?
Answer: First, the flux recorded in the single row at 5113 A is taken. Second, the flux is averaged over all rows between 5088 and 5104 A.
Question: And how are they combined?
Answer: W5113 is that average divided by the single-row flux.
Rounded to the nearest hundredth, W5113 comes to 1.01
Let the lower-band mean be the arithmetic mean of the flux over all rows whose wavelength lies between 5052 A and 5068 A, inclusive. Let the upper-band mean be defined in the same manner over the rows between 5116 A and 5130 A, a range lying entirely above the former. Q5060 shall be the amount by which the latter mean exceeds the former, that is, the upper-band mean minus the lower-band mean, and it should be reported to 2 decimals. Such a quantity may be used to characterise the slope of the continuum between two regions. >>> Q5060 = -0.83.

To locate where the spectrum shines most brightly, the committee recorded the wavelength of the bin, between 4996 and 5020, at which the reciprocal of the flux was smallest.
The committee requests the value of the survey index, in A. 5009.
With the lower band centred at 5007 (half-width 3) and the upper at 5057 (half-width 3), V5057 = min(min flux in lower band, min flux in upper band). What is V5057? 18.2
